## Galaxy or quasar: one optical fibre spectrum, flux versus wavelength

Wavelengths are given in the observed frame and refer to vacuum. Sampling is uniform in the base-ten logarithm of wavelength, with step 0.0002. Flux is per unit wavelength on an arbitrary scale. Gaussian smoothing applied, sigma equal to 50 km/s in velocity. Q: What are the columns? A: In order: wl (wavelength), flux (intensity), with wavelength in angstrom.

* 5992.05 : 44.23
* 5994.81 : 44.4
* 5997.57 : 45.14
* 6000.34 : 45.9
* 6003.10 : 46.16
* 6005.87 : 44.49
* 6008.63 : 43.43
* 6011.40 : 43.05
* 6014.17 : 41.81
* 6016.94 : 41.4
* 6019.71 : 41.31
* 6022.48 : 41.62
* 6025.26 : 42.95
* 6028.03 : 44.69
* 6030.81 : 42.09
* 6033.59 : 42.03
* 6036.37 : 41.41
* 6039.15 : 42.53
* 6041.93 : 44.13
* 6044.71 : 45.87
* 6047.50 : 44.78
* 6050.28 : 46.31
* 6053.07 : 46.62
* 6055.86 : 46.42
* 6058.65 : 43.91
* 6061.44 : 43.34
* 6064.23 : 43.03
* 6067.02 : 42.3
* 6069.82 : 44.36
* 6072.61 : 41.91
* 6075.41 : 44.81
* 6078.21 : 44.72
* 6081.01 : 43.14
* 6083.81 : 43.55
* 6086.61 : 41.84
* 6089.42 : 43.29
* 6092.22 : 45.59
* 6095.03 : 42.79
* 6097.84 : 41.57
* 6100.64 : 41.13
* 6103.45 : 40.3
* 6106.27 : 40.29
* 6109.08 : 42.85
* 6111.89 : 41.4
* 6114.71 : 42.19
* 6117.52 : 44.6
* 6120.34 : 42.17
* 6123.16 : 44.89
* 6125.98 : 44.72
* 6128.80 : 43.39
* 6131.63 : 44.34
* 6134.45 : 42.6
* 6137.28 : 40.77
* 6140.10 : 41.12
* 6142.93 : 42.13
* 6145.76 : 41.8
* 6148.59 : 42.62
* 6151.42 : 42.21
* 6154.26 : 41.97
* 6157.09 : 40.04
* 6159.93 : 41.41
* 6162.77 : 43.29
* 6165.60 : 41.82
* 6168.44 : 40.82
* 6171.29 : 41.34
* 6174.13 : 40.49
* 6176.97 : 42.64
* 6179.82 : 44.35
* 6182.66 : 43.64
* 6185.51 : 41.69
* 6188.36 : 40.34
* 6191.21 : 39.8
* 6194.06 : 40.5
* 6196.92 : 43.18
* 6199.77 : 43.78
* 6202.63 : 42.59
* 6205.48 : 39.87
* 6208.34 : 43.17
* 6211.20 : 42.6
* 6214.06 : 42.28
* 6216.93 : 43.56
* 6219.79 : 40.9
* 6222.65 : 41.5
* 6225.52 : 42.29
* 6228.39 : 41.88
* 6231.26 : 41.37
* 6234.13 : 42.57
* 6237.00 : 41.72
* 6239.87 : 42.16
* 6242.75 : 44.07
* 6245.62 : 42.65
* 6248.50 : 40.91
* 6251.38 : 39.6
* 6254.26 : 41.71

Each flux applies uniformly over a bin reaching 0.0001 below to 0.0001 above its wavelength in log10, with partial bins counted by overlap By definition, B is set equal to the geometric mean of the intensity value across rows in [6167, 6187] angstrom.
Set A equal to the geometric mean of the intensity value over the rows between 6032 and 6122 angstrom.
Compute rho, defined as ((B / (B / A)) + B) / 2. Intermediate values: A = 43.3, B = 42.1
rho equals 42.7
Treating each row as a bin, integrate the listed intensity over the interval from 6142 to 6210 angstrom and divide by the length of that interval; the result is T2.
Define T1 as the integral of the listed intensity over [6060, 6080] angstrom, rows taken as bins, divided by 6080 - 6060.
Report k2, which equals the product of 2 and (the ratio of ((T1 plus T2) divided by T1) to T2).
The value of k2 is 0.0937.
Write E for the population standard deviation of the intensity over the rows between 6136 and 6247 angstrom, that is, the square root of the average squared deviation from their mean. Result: 1.2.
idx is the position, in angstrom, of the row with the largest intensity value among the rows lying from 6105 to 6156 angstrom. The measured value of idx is 6123.16 angstrom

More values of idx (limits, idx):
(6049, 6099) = 6053.07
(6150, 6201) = 6179.82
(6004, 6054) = 6053.07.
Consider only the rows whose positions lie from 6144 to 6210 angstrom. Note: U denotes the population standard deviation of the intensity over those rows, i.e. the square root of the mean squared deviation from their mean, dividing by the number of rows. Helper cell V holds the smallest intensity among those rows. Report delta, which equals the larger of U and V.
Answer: 39.8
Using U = 1.3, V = 39.8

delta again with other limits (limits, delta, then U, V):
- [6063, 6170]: 40.0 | 1.4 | 40.04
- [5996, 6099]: 41.3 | 1.6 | 41.31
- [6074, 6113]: 40.3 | 1.6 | 40.29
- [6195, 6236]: 39.9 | 1.0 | 39.87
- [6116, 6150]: 40.8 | 1.4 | 40.77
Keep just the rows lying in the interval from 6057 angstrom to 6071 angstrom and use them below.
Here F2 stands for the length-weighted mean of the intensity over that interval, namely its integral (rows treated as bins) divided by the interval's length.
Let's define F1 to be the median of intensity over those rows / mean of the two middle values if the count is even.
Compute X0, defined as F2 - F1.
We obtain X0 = 0.09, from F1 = 43.3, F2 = 43.4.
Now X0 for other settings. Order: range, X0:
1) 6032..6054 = -0.31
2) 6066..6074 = 0.59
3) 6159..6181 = 0.39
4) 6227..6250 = 0.14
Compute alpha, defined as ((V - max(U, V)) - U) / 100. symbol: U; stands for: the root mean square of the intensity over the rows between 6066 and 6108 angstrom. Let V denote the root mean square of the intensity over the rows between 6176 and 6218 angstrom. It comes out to -0.433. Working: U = 42.8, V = 42.3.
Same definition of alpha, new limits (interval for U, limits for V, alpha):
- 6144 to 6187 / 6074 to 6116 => -0.420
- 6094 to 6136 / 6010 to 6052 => -0.426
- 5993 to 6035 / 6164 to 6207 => -0.450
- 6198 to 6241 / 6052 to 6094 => -0.422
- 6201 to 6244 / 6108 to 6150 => -0.422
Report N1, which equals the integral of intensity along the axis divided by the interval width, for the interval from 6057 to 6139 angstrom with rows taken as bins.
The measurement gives 43.0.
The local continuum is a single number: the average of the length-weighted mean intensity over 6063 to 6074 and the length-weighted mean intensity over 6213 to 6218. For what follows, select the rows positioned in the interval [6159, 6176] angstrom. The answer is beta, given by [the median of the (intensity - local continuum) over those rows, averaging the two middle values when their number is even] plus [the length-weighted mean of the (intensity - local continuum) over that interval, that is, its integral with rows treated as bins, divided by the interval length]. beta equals -2.8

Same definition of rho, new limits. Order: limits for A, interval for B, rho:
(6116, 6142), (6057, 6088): 43.2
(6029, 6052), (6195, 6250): 42.9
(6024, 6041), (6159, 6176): 42.1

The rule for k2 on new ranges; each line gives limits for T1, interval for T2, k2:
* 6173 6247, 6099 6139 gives 0.0945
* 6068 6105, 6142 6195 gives 0.0945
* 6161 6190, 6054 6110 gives 0.0940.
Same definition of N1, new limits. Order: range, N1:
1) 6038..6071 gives 44.5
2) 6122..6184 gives 42.4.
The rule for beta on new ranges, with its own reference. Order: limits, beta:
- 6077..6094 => 1.3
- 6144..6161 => -2.2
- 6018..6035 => -1.3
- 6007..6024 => -1.9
